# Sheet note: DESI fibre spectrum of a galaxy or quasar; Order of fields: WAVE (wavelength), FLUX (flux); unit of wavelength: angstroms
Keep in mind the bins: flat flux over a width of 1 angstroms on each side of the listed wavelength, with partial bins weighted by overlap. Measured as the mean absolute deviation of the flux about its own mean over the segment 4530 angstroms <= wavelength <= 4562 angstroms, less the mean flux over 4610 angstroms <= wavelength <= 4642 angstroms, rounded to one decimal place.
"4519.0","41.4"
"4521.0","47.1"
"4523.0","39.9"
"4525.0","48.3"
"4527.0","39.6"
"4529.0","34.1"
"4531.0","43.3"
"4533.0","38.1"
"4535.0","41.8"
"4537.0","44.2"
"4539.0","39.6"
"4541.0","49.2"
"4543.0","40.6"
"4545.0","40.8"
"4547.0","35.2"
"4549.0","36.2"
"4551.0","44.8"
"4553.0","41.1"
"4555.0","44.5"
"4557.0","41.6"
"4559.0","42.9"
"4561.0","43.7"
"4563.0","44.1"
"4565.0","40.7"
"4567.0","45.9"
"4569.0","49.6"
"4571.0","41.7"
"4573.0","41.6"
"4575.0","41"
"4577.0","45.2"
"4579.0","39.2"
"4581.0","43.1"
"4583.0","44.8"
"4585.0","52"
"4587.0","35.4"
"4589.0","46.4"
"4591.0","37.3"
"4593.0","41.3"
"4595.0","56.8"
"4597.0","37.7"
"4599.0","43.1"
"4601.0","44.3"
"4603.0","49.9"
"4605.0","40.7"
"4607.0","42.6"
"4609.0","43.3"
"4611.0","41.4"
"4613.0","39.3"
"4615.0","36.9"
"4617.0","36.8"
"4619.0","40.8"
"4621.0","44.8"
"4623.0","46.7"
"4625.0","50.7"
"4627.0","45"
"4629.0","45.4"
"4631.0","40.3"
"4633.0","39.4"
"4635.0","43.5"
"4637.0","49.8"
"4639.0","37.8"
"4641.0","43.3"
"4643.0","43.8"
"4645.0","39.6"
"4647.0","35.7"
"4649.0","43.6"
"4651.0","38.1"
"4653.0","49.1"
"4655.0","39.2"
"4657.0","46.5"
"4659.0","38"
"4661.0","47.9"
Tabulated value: -40.0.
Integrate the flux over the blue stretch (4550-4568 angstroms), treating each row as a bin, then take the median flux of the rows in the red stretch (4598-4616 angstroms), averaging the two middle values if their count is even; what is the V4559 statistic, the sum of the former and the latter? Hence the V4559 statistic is 821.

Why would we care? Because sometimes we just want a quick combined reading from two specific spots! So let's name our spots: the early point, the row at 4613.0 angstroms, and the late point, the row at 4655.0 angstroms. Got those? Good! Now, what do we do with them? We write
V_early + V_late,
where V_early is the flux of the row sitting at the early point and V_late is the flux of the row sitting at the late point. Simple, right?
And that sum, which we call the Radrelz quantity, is 78.5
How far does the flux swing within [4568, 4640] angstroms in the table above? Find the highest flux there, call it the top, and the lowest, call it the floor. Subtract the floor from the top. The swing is 21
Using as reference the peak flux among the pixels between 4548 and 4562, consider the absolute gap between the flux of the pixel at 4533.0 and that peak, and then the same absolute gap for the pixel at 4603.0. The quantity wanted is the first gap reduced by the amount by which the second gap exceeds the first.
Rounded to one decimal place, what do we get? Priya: 8.3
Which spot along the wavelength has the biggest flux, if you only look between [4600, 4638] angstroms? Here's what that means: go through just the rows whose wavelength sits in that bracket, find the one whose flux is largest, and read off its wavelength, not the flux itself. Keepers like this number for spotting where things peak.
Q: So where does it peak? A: 4625.0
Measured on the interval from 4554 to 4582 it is 4569.0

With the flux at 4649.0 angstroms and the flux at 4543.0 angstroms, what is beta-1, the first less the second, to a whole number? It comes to 3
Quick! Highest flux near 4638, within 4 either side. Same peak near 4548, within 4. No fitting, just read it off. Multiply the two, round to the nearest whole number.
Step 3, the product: 2231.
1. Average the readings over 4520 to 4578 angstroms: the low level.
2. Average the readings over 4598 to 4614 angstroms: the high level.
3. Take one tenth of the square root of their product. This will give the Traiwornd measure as 4.27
